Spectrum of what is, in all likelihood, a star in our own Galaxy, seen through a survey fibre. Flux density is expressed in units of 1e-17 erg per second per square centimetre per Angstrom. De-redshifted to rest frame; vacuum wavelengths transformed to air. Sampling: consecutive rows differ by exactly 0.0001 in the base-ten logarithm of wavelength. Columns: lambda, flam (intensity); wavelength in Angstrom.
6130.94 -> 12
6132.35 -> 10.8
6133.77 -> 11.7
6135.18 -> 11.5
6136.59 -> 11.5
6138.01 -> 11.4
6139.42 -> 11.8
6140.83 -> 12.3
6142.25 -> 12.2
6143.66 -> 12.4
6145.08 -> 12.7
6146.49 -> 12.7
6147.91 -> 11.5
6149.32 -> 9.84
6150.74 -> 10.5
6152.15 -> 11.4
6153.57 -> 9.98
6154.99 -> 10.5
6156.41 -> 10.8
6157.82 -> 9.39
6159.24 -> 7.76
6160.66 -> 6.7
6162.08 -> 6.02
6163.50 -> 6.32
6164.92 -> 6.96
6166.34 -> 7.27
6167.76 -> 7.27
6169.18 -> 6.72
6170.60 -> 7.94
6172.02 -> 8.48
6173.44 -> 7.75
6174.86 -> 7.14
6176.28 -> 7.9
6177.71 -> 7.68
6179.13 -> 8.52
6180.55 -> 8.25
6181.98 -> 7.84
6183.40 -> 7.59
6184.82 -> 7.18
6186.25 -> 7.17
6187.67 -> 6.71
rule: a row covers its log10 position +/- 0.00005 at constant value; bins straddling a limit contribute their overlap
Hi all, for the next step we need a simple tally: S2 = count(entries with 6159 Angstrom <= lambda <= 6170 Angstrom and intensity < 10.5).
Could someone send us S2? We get 8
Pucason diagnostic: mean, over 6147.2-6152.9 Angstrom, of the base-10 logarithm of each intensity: 1.03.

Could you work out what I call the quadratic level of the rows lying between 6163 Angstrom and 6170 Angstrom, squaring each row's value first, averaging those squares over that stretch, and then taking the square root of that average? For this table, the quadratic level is 6.9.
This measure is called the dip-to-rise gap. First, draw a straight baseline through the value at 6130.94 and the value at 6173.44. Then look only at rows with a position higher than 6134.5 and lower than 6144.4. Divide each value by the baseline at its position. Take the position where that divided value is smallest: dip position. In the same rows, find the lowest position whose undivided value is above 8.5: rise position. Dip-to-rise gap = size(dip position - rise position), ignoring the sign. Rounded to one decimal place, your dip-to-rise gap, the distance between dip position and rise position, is 0.0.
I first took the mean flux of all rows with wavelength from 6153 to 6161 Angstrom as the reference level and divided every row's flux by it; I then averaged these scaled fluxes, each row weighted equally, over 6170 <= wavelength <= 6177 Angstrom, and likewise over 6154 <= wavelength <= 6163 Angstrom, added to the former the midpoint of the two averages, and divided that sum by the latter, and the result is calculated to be 1.88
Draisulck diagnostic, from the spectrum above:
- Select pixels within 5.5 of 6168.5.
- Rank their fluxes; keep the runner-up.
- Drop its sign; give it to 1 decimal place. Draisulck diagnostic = 7.9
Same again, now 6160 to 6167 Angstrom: 7.0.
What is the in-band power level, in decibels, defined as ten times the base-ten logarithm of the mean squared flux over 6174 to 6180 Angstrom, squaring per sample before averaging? 17.9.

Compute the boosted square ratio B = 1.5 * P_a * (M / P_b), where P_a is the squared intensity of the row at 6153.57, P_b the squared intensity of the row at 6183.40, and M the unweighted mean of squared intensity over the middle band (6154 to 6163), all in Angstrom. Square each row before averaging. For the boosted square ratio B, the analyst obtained 197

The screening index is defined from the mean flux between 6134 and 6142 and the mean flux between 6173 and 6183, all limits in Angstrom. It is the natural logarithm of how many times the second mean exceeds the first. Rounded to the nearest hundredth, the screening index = -0.40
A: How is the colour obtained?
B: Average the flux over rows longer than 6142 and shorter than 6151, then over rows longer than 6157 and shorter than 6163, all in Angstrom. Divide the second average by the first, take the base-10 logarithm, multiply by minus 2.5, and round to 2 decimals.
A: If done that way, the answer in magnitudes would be 0.49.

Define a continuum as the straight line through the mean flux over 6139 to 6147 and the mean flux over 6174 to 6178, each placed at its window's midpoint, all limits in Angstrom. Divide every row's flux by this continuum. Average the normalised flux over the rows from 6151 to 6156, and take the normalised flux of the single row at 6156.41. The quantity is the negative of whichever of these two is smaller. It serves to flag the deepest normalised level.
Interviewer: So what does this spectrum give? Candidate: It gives -0.98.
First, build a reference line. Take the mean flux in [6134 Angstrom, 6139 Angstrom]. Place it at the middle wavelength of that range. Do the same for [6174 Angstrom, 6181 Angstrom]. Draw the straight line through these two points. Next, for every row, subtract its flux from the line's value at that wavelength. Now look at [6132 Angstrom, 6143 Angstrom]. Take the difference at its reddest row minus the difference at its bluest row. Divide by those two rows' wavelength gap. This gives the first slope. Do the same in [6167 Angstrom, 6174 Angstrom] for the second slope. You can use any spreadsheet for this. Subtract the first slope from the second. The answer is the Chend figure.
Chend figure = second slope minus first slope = 0.1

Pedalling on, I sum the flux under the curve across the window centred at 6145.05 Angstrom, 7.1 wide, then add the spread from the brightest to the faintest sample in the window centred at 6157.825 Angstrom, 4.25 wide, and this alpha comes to 90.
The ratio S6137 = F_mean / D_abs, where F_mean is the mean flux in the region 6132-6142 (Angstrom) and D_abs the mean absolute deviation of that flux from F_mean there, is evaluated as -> 37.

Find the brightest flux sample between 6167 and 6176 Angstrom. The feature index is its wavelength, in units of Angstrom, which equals 6172.02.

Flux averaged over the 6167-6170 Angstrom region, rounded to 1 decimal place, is 7.0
